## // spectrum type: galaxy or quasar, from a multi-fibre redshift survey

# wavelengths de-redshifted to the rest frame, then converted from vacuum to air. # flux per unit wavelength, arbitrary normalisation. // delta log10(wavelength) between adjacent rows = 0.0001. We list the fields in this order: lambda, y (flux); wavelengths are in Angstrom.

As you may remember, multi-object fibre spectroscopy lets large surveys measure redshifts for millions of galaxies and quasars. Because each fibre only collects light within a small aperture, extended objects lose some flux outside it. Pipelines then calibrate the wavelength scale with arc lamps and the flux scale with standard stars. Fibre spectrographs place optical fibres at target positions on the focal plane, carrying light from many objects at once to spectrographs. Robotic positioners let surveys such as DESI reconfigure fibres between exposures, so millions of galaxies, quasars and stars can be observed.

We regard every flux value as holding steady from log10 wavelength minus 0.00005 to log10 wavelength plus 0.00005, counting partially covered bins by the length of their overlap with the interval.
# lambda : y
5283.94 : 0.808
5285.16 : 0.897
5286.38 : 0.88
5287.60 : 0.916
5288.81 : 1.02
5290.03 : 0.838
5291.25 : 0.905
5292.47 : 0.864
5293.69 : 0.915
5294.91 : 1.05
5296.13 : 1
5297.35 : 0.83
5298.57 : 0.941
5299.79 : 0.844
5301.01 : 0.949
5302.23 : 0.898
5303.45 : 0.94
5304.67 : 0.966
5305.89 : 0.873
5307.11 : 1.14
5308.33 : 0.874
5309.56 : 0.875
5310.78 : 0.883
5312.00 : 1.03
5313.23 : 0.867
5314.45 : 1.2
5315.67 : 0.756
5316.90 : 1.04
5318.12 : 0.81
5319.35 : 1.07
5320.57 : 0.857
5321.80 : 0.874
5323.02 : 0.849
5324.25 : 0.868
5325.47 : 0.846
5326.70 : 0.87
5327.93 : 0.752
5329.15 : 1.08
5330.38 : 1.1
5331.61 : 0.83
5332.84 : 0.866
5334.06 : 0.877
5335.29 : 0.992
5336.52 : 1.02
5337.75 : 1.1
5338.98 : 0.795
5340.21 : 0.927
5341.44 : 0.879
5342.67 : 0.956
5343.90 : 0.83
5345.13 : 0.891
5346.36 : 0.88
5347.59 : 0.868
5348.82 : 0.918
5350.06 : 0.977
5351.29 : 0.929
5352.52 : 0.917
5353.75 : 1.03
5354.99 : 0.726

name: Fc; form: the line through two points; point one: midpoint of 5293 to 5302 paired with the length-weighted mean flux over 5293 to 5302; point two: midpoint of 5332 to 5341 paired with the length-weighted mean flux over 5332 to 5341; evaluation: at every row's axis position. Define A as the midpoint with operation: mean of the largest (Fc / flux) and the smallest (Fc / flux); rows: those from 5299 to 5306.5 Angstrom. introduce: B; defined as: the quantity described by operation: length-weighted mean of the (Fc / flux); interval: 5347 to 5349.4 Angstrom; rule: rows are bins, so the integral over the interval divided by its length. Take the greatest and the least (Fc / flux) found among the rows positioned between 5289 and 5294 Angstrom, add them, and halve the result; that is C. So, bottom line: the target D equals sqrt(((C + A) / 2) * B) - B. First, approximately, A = 1.03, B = 1.05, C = 1.06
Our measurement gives -0.002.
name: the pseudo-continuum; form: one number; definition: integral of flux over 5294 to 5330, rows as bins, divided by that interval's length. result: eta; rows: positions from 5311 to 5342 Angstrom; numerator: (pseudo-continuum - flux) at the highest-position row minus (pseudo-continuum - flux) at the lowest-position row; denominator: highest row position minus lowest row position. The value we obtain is 0.005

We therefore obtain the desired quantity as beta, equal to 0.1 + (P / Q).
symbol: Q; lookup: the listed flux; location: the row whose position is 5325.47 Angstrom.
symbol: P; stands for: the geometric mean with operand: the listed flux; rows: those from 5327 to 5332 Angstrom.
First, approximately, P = 0.93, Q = 0.846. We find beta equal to 1.20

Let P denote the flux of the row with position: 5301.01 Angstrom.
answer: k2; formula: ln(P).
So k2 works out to -0.05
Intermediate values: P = 0.949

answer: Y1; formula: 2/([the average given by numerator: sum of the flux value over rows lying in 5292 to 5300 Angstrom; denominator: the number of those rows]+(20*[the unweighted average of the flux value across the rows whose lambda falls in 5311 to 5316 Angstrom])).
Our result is 0.099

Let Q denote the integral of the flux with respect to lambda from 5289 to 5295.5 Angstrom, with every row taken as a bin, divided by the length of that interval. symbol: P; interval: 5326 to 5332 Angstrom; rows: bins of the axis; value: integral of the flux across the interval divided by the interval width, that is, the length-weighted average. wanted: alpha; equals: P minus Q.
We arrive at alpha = 0.01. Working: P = 0.928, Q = 0.920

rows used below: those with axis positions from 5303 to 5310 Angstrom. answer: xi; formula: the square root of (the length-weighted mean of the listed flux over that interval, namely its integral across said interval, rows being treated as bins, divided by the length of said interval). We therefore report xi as 0.973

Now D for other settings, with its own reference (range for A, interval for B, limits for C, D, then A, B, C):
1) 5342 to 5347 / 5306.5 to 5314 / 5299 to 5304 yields 0.027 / 1.05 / 0.99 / 1.04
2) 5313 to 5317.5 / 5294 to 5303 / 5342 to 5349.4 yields 0.011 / 1.01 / 1.01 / 1.05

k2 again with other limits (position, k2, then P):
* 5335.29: -0.01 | 0.992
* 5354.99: -0.32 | 0.726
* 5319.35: 0.07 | 1.07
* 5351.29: -0.07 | 0.929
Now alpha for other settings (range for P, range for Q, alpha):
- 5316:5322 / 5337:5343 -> -0.01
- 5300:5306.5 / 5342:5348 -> 0.04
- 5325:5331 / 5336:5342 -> -0.01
